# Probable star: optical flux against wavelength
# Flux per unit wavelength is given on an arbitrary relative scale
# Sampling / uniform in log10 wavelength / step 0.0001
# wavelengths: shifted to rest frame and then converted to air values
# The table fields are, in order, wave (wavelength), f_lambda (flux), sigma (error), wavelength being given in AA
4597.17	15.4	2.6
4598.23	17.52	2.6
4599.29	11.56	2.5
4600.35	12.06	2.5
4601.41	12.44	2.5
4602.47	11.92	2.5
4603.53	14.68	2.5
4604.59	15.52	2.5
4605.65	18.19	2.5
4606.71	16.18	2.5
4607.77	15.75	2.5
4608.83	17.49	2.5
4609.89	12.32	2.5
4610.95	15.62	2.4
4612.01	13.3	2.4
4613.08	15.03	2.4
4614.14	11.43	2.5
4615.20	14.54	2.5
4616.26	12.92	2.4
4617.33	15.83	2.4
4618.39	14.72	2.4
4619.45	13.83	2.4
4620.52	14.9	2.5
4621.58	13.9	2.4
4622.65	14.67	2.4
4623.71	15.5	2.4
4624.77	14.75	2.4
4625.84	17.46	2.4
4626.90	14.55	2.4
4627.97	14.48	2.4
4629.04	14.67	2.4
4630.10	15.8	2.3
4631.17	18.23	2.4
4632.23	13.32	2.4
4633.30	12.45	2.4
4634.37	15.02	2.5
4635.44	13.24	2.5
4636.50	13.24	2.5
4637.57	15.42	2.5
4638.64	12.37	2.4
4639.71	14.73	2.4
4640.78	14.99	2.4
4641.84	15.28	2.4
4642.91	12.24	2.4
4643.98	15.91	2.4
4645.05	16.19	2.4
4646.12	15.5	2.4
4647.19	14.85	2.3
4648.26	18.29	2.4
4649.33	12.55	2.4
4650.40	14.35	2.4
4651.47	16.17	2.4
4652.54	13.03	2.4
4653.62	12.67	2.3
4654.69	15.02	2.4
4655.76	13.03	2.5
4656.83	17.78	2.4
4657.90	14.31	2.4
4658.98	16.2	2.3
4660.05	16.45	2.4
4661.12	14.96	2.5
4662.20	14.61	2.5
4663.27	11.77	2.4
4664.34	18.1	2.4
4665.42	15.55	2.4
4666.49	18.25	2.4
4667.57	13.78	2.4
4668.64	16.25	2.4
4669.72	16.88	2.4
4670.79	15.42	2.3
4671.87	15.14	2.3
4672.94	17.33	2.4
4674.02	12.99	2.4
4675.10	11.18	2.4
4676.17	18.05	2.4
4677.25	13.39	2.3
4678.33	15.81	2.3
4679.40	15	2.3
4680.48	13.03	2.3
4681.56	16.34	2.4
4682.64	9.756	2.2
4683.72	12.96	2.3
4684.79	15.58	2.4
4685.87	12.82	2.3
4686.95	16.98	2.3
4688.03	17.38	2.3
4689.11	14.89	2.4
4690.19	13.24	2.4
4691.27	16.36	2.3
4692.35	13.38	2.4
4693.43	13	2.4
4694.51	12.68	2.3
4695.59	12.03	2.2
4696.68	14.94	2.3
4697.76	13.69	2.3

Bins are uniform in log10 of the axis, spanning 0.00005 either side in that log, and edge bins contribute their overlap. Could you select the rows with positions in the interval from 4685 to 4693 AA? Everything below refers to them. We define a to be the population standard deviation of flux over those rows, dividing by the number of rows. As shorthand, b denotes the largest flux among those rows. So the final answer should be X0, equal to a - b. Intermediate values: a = 1.77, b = 17.38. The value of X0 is -15.6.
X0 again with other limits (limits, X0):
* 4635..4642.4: -14.3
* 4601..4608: -16.2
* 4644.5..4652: -16.6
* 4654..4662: -16.3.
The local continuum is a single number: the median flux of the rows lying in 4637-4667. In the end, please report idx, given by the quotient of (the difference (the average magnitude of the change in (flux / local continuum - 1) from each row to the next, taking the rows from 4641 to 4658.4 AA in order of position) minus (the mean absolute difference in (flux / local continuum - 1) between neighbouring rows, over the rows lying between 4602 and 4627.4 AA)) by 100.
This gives 0.0003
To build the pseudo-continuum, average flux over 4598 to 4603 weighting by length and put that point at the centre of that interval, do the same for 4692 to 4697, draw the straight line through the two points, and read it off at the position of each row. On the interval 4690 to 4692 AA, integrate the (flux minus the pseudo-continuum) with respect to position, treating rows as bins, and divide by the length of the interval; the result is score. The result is 1.8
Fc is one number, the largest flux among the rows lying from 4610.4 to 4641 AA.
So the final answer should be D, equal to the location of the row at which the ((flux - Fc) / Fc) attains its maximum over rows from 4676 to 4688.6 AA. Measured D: 4676.17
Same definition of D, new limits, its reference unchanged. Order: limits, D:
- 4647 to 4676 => 4648.26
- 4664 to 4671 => 4666.49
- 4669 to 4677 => 4676.17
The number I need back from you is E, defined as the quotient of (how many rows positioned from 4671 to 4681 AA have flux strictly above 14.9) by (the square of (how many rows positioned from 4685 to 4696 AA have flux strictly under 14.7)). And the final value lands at 0.1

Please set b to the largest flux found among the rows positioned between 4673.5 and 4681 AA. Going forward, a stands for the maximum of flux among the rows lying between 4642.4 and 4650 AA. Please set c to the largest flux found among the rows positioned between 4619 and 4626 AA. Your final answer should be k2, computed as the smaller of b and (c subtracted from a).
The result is 0.8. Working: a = 18.29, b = 18.05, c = 17.46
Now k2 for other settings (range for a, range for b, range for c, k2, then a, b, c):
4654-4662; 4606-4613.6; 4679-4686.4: 1.4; 17.78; 17.49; 16.34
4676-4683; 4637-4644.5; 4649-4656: 1.9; 18.05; 15.91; 16.17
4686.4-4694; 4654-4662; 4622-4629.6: -0.1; 17.38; 17.78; 17.46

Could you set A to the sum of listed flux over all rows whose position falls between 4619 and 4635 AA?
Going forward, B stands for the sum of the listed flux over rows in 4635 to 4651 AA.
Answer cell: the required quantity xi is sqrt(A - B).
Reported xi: 2.09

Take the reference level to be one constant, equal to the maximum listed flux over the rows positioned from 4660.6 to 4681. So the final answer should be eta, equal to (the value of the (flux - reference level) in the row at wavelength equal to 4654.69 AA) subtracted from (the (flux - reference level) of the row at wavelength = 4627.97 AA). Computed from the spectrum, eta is -0.5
